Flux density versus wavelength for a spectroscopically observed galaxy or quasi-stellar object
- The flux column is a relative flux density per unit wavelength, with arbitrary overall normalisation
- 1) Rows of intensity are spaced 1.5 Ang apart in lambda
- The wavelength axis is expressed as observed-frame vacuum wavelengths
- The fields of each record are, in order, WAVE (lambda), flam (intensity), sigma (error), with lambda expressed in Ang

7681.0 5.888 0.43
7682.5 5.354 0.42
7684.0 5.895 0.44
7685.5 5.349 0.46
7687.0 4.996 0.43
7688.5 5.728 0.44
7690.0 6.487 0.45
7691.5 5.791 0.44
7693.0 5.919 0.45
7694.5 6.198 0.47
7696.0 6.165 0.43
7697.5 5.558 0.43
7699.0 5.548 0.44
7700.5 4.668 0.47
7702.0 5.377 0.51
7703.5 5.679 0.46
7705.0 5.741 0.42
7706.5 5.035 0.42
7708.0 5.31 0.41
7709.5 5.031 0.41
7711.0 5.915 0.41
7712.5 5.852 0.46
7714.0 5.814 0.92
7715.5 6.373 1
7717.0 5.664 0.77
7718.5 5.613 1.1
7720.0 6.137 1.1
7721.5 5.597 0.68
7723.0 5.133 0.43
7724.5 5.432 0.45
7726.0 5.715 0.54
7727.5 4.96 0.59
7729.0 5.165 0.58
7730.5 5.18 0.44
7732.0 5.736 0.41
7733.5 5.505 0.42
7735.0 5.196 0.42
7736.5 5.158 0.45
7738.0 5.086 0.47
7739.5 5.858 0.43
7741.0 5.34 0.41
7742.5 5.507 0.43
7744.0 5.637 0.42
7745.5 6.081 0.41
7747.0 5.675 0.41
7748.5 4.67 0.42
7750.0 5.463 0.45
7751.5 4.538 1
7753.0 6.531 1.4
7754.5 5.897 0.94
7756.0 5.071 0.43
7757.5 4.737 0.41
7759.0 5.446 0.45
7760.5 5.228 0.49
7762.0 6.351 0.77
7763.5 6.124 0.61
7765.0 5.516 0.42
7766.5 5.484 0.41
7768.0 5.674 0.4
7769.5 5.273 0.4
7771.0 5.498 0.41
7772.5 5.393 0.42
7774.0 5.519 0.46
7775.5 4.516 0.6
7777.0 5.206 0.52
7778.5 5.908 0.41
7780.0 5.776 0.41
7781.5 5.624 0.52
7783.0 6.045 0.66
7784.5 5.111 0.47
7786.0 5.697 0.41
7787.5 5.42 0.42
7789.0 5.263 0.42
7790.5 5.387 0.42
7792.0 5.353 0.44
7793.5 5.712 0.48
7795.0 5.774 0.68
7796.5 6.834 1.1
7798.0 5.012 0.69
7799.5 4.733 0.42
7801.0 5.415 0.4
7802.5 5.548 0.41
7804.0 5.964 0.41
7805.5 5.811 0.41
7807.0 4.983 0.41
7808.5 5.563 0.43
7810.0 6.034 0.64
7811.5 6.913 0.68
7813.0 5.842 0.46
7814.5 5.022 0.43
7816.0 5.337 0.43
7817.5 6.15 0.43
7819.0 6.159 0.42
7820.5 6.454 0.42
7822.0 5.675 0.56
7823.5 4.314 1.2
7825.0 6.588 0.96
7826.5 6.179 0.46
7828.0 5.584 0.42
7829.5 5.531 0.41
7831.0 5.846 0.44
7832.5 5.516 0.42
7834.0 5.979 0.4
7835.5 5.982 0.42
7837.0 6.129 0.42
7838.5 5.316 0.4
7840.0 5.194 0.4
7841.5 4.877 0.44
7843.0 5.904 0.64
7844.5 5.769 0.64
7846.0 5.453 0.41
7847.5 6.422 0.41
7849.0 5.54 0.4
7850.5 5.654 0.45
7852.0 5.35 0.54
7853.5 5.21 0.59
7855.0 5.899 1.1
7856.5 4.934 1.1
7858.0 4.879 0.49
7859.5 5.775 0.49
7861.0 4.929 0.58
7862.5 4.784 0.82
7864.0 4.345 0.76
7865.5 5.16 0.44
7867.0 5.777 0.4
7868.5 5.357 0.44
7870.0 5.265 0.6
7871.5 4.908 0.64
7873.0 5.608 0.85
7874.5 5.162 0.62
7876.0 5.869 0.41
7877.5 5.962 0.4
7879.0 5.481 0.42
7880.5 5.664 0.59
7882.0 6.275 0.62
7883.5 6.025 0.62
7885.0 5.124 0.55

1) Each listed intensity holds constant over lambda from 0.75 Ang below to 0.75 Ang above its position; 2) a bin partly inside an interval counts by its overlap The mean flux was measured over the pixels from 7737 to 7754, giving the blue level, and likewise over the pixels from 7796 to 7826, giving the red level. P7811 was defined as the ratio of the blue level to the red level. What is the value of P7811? 0.96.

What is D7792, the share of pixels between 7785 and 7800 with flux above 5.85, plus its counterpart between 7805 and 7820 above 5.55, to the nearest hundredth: 0.80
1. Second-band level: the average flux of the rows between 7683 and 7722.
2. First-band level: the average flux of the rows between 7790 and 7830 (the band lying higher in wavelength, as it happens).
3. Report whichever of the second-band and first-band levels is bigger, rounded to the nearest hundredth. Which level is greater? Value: 5.70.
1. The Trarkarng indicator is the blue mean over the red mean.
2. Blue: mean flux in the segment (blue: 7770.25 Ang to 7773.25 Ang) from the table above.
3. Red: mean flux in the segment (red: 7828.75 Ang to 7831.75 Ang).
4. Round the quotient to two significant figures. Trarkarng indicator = 0.96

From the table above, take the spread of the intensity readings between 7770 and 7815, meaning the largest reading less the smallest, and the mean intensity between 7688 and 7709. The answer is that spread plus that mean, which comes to 8.05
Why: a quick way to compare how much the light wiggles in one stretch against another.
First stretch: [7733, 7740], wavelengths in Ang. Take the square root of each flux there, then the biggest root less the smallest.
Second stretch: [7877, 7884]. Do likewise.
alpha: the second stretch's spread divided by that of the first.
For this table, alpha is 1.0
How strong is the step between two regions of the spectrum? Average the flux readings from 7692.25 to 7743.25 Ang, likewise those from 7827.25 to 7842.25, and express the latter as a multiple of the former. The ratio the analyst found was 1.01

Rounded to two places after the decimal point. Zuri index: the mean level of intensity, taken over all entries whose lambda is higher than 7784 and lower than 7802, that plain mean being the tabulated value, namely 5.48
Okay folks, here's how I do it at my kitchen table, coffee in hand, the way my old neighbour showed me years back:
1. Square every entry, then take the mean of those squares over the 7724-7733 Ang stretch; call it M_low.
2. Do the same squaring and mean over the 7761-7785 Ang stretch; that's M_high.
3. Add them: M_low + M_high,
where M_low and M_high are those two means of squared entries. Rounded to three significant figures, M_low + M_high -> 60.0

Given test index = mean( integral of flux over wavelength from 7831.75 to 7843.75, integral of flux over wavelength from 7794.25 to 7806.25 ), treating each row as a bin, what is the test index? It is 67.5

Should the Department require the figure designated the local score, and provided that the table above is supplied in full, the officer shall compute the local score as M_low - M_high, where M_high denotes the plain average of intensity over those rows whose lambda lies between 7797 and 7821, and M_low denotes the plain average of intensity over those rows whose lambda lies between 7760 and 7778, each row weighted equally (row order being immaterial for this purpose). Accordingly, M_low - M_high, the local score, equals -0.20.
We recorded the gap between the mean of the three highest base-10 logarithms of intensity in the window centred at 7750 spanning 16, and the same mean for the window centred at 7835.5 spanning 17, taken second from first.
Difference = 0.01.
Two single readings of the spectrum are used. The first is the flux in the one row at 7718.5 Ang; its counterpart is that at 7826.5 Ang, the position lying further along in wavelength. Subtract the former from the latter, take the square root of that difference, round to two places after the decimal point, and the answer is 0.75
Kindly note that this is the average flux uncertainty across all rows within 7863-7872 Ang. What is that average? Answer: 0.55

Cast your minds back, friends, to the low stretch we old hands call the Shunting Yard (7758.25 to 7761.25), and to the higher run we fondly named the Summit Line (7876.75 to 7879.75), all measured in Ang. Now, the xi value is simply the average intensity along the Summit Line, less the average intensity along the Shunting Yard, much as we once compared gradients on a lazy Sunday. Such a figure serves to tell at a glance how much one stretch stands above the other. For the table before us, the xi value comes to 0.4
